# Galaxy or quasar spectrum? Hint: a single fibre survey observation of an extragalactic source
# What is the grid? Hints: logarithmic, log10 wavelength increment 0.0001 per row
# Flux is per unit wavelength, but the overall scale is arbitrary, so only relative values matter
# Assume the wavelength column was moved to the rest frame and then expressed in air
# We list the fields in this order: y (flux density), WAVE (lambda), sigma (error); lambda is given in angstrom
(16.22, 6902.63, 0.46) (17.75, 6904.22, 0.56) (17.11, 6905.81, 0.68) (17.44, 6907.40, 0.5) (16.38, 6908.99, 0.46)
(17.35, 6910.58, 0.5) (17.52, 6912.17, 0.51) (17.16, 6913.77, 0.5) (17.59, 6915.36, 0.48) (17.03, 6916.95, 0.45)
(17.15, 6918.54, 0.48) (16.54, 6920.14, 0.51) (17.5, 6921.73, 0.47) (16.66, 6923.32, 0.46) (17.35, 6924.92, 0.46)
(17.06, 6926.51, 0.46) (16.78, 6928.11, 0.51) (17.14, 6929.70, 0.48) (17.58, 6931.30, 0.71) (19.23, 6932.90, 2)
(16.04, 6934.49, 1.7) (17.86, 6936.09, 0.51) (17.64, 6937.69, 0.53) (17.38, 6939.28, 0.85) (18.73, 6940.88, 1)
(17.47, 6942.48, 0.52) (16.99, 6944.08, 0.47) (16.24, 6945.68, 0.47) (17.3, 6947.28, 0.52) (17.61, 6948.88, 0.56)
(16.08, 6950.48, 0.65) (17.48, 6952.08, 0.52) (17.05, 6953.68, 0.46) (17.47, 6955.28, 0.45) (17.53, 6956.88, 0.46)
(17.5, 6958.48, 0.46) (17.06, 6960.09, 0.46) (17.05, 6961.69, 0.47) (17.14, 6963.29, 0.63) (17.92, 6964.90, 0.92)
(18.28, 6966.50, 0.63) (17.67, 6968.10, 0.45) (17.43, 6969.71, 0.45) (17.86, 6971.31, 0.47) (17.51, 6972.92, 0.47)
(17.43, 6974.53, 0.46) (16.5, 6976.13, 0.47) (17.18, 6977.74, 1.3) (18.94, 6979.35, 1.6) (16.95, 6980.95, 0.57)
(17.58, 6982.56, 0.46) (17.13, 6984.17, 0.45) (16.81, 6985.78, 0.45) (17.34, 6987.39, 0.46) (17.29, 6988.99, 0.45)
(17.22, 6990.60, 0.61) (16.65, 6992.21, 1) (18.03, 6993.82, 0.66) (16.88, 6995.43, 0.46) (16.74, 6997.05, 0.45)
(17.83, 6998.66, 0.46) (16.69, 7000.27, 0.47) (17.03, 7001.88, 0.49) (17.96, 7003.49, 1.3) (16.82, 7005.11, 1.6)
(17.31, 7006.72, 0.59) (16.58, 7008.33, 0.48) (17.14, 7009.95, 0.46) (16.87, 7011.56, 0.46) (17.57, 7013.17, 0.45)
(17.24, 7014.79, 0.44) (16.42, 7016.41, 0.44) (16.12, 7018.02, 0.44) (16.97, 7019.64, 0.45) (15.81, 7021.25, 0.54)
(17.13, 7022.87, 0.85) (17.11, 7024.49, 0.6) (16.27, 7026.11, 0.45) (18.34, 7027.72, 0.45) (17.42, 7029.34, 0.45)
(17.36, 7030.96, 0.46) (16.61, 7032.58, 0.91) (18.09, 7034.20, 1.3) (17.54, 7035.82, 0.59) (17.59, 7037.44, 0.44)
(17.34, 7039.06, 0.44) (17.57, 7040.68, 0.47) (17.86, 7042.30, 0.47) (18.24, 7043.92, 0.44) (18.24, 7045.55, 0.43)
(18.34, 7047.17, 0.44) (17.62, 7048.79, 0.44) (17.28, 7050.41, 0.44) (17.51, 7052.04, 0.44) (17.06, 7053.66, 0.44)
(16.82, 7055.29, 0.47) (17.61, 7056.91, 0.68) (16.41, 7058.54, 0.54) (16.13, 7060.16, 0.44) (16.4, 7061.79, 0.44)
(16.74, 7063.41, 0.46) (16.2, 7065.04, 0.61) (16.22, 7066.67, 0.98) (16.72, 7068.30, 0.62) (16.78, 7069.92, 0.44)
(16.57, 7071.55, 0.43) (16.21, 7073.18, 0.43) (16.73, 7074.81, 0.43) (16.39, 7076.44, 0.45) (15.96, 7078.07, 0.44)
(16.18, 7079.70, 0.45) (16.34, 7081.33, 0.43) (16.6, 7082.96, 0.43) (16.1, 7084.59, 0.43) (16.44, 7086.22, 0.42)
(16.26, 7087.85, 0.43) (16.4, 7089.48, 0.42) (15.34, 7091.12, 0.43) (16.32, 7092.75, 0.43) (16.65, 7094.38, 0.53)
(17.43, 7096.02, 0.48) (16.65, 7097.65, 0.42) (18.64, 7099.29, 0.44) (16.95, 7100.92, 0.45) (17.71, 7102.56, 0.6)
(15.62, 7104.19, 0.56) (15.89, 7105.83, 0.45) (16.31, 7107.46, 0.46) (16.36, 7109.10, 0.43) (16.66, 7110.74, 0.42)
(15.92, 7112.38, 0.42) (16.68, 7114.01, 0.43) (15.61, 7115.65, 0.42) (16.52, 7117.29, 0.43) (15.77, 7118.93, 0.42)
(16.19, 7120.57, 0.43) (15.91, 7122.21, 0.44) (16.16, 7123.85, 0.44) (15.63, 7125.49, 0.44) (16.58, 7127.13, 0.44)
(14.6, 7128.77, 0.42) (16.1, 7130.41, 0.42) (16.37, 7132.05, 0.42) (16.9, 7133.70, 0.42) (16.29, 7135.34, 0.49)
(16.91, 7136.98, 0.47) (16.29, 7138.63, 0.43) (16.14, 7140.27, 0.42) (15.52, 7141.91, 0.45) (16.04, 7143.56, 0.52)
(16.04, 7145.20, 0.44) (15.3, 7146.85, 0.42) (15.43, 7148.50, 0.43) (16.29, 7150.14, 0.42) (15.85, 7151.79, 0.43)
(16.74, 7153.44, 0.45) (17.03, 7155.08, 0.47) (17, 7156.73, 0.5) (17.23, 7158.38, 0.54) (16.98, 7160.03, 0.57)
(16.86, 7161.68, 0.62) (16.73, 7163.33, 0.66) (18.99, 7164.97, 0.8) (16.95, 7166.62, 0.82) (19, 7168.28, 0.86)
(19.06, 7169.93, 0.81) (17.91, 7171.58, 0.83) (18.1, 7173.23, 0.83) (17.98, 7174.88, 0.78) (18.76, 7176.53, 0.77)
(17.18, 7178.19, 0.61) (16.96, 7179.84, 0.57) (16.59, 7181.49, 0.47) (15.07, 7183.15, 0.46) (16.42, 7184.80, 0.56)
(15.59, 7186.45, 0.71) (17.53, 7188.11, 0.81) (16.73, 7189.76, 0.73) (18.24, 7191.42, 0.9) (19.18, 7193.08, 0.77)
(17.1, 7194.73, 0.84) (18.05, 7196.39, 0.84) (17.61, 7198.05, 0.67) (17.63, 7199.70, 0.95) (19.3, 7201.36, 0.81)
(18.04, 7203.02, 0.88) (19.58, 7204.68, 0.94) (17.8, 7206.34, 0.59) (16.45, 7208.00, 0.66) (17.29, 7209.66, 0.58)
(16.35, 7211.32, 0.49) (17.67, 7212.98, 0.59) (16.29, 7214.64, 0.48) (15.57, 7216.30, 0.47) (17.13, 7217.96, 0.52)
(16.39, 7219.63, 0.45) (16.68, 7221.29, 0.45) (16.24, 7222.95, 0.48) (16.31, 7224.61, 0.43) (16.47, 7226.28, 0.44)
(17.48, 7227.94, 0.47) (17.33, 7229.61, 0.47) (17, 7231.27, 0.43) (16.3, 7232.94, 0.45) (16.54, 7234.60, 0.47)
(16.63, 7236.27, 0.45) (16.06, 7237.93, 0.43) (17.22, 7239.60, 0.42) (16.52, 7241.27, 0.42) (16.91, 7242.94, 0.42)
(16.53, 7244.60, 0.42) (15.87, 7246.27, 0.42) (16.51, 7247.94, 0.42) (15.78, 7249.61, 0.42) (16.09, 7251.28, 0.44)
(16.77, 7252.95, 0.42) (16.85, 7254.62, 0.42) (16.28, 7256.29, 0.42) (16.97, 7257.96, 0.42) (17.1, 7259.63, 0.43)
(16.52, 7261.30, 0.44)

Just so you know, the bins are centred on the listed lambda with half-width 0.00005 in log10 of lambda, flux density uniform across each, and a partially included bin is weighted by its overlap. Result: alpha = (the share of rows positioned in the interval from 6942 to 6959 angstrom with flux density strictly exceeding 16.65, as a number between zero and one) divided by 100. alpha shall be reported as 0.0082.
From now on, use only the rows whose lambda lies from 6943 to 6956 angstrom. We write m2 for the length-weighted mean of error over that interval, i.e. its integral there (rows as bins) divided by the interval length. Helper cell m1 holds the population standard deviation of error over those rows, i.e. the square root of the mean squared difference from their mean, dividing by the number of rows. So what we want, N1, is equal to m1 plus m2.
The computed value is 0.58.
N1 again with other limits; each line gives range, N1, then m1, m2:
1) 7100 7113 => 0.54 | 0.064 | 0.47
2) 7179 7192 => 0.80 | 0.150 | 0.65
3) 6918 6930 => 0.50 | 0.020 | 0.48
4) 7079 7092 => 0.44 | 0.009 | 0.43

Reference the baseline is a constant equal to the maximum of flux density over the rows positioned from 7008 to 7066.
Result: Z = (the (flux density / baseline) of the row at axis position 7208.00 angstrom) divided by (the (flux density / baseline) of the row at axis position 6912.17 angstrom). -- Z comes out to 0.94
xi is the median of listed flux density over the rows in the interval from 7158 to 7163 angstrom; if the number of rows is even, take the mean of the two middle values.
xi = 17.0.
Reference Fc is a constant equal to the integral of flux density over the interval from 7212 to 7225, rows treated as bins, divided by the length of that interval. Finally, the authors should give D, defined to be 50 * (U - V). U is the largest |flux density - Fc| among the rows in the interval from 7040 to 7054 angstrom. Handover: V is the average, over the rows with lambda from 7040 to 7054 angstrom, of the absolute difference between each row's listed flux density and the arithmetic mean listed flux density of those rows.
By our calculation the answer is 71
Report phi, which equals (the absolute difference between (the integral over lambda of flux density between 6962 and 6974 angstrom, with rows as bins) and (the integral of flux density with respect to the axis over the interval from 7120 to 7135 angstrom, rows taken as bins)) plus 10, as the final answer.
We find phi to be 39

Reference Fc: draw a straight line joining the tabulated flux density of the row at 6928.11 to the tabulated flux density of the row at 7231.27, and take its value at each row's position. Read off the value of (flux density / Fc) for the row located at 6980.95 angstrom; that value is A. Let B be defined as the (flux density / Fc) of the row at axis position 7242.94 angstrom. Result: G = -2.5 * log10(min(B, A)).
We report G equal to 0.01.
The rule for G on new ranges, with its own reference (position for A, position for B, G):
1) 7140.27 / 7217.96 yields 0.05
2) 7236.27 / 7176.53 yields 0.02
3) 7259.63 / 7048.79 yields -0.01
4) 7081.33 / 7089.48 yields 0.04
